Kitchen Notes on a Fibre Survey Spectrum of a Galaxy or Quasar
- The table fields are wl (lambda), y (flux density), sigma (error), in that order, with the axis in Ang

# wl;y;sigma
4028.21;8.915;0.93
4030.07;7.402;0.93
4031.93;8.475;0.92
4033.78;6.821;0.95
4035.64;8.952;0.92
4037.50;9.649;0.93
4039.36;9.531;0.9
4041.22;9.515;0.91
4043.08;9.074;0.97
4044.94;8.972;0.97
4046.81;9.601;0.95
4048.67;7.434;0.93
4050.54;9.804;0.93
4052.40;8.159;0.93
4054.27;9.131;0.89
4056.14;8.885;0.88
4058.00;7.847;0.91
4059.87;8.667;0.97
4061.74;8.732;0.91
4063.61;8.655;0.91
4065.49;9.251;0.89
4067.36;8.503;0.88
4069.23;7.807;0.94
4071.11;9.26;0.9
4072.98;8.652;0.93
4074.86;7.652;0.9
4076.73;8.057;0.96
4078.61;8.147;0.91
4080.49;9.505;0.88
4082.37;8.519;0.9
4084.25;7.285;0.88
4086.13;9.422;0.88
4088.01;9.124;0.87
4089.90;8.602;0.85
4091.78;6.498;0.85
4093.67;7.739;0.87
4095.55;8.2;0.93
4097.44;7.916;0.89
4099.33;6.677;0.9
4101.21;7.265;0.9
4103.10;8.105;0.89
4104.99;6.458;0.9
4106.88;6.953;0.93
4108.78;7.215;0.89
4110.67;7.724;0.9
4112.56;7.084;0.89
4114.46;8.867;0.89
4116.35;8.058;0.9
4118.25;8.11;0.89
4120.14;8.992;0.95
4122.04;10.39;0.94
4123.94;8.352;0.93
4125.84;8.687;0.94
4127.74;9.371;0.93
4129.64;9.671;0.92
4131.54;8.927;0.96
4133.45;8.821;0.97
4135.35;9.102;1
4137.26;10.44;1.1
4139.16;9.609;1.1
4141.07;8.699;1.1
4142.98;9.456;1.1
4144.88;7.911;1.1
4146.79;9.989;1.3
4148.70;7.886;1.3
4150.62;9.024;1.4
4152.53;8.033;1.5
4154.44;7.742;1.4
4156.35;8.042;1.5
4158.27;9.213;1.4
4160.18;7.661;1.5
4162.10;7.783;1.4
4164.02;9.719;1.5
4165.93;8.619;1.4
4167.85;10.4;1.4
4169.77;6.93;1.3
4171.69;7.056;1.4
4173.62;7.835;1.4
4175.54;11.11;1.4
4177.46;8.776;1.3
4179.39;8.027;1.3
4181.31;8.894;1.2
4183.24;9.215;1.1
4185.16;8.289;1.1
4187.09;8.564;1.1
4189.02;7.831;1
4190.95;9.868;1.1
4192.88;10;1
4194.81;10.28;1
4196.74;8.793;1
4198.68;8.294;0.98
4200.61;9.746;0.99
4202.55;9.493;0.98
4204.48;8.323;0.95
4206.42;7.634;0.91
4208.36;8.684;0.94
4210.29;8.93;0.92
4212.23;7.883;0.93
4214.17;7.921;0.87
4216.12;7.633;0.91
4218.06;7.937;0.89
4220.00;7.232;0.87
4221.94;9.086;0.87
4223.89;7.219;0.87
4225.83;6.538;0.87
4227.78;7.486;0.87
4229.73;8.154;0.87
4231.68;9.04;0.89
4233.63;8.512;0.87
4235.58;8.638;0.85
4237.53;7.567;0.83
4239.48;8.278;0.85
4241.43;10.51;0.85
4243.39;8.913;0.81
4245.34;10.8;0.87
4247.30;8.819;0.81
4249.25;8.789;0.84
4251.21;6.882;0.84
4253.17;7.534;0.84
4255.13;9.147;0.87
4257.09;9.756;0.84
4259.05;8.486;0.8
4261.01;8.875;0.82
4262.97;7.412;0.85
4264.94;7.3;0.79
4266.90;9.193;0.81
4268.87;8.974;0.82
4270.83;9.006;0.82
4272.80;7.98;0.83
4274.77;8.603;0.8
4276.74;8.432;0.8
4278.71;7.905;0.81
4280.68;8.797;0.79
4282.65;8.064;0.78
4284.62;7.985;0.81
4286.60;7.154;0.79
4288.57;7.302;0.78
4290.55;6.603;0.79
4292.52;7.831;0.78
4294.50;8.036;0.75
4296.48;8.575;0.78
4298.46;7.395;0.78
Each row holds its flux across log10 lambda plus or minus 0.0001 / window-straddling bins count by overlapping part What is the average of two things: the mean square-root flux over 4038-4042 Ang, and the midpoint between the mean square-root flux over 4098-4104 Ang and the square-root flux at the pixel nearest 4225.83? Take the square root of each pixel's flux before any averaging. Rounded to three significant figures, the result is 2.86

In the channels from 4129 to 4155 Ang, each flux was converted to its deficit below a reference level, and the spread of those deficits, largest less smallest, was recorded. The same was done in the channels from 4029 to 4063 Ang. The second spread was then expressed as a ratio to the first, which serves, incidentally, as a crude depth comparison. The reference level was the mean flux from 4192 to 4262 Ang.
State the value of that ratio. 1.1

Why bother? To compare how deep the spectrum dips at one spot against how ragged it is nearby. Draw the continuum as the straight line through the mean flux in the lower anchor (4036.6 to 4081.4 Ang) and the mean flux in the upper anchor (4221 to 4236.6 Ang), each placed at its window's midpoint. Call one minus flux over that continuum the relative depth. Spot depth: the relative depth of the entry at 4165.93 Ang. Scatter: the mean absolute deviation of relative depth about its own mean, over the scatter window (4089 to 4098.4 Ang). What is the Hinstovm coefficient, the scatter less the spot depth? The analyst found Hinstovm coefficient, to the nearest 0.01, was 0.10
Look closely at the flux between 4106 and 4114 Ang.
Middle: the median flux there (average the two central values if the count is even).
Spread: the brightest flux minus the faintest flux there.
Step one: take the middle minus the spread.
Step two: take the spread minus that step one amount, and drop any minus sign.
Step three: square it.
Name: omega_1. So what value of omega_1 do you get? 31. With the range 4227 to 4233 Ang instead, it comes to 25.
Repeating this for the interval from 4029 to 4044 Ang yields 11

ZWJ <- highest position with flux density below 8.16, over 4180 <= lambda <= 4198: 4189.02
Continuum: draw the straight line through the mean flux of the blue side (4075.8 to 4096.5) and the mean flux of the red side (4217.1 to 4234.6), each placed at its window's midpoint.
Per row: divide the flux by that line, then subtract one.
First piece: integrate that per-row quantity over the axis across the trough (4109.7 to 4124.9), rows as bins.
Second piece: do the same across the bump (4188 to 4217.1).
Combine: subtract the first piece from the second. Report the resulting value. 2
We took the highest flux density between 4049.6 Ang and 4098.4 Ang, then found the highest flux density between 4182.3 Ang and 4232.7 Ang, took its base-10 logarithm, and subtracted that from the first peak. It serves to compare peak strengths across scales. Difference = 8.8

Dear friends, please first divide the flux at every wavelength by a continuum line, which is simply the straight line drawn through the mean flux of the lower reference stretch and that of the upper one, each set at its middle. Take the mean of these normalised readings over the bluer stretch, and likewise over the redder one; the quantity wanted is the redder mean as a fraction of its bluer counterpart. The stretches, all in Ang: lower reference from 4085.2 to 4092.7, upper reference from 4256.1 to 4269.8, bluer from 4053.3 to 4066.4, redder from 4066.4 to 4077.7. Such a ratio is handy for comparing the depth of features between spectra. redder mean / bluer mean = 0.95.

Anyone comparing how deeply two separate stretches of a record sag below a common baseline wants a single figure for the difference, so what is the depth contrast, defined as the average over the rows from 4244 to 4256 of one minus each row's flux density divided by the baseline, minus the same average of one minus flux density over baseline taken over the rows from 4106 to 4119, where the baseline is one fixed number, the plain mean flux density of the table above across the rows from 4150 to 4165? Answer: -0.11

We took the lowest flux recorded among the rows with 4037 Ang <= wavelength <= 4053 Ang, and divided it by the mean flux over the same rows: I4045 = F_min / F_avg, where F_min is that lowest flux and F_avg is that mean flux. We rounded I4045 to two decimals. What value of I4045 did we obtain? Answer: 0.82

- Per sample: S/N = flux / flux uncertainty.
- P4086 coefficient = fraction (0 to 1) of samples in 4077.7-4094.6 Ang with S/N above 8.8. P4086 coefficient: 0.78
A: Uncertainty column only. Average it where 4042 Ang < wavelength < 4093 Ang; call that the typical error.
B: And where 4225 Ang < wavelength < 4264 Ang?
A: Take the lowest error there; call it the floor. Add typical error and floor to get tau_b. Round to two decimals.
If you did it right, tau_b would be 1.71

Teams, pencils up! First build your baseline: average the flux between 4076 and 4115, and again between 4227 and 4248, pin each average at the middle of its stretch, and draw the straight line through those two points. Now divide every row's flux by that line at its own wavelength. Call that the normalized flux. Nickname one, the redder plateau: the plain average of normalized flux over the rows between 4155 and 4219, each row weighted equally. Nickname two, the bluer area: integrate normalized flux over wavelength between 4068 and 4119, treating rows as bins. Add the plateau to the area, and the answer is 53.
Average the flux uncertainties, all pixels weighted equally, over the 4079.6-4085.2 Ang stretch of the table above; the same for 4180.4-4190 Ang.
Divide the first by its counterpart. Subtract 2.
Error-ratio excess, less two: -1.19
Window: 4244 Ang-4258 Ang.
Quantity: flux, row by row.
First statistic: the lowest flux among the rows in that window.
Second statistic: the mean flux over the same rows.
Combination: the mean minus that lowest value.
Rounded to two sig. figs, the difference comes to 1.9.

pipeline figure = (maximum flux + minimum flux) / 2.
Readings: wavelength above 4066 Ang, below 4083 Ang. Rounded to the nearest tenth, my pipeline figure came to 8.6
